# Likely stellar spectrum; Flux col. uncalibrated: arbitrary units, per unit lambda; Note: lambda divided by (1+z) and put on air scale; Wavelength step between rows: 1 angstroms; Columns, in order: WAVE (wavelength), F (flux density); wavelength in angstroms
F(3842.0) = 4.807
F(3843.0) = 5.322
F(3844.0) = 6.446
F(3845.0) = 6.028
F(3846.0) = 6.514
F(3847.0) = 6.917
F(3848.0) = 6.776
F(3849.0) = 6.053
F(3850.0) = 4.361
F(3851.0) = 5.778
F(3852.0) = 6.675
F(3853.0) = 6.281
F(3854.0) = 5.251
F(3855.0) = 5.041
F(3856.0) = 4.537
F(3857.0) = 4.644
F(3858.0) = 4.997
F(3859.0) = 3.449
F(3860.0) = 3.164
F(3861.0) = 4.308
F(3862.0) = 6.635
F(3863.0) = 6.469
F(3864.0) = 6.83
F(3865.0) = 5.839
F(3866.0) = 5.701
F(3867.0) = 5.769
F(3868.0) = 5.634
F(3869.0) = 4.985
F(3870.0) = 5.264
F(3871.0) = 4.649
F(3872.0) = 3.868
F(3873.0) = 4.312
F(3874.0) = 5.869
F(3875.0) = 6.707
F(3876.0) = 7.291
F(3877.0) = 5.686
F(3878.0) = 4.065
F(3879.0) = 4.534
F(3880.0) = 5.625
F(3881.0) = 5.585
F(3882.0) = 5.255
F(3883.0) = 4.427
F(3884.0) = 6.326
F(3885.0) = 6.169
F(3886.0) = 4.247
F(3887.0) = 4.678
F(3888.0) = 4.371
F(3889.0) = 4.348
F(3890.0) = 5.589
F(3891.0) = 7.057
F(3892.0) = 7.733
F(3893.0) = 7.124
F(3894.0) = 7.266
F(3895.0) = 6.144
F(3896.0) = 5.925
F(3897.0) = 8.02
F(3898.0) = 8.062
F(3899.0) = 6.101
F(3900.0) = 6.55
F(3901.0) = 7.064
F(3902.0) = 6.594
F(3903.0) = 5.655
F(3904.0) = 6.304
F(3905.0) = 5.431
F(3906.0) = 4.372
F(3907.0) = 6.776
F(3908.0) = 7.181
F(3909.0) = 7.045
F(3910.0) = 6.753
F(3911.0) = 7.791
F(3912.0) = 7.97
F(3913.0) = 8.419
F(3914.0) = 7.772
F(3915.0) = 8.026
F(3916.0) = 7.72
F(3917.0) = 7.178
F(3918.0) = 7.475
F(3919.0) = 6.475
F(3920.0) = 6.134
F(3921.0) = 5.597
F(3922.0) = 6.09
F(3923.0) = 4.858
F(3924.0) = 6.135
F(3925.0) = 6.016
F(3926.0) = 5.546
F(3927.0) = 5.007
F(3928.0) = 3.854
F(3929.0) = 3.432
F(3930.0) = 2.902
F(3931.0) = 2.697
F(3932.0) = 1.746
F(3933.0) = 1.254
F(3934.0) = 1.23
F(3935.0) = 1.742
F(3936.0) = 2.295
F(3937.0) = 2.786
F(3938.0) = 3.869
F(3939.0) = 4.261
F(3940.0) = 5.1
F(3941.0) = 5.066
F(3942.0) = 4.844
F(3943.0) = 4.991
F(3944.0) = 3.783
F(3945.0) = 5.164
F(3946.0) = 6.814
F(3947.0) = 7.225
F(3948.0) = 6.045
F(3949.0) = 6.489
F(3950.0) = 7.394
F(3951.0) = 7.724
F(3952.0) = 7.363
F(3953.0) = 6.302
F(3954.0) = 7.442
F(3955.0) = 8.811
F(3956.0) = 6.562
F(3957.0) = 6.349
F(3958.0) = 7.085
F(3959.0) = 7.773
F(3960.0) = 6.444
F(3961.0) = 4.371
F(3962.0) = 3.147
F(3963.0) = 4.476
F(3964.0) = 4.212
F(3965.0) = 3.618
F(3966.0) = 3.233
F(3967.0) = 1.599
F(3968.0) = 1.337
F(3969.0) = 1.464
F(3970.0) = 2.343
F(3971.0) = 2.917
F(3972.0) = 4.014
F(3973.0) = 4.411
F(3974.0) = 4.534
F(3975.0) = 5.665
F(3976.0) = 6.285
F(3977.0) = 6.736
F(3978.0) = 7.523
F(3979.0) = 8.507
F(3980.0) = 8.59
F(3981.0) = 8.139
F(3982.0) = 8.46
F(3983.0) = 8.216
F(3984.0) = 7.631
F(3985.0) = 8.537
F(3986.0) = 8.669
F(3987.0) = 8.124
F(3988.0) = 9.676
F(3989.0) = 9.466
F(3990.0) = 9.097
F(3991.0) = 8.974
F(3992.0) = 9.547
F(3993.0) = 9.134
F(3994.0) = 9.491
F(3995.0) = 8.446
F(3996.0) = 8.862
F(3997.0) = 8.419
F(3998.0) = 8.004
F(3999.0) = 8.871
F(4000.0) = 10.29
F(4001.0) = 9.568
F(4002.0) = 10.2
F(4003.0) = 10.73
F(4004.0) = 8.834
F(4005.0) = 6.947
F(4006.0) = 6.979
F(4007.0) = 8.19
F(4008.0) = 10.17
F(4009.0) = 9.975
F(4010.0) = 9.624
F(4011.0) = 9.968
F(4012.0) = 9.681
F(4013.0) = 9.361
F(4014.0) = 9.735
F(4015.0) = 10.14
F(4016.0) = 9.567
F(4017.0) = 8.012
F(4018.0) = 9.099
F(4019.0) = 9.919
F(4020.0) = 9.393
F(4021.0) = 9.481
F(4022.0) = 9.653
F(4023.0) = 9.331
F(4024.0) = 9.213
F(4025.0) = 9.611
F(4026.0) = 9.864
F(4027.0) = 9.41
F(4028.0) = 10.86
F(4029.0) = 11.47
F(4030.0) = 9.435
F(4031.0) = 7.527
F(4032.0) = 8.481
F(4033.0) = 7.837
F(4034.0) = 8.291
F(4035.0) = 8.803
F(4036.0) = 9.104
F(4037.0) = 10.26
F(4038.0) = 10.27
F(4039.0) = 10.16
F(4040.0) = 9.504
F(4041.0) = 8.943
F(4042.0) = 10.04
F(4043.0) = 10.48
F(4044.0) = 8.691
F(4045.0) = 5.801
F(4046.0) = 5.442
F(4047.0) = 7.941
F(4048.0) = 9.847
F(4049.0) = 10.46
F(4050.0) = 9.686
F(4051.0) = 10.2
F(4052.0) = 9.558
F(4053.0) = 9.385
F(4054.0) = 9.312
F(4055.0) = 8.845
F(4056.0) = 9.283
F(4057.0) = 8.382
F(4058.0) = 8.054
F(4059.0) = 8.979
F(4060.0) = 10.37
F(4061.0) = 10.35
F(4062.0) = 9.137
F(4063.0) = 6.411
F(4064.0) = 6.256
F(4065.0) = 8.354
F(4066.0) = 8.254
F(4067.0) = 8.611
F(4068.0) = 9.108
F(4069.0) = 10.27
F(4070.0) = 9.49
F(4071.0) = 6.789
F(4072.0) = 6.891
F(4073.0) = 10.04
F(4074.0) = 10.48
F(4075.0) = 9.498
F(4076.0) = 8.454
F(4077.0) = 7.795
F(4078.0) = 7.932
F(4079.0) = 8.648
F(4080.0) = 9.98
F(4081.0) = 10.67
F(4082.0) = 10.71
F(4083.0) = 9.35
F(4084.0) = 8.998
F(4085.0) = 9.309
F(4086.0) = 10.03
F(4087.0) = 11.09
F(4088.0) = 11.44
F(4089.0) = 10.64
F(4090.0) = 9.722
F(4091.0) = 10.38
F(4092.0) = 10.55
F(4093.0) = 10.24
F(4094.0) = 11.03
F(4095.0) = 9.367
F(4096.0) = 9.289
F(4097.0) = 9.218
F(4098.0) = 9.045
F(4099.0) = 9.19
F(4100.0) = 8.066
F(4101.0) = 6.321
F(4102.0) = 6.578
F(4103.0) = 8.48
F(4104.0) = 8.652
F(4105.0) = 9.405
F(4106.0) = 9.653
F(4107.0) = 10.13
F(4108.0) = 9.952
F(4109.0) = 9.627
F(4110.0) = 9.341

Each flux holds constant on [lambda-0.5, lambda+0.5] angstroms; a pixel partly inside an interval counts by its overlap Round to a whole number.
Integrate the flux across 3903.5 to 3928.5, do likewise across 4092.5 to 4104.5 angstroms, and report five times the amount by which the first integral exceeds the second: 282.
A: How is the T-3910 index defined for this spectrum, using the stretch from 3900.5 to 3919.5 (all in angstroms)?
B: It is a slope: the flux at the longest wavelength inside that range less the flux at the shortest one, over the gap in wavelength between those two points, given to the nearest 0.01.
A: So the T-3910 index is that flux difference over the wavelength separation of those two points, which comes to -0.03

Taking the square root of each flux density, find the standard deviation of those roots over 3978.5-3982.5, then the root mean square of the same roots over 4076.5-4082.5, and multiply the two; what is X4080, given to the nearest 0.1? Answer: 0.1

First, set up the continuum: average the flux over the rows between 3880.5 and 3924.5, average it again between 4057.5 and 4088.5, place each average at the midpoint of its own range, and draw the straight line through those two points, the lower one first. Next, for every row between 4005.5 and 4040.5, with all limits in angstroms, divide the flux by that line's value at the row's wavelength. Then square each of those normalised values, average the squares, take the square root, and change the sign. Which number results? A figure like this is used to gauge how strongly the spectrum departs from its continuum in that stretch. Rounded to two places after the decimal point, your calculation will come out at -1.14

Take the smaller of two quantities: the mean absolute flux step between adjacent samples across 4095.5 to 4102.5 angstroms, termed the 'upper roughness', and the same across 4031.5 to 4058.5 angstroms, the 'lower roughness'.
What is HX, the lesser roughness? 0.59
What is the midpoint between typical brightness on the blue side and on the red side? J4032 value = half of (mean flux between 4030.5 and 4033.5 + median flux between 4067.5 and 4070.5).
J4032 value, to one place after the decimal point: 8.7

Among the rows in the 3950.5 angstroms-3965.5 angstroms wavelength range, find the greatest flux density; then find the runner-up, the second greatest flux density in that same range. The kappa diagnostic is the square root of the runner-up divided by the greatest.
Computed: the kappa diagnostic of 0.94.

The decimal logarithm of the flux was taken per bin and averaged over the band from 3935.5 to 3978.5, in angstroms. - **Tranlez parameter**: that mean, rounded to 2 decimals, 0.67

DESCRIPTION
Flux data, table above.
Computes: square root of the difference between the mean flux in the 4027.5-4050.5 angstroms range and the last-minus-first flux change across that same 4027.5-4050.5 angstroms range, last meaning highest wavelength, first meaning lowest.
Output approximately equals 3.2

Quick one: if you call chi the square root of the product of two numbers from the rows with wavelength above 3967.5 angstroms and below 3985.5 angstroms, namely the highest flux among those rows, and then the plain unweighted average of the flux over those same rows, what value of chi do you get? 7.1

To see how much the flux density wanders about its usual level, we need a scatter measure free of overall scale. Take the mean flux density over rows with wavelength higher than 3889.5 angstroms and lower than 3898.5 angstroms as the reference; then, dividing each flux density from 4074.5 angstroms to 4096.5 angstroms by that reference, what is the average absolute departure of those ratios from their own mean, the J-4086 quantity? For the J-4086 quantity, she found 0.120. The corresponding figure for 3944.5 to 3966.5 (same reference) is 0.188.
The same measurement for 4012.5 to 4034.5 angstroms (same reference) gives 0.091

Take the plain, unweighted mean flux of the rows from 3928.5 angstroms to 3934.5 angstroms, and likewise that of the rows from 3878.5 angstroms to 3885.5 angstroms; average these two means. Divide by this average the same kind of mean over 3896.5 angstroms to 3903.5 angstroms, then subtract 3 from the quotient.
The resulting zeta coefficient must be -1.2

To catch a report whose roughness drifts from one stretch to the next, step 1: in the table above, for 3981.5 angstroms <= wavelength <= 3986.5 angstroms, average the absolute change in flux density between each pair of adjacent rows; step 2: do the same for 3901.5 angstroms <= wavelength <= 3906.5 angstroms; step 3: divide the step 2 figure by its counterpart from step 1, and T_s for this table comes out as 1.9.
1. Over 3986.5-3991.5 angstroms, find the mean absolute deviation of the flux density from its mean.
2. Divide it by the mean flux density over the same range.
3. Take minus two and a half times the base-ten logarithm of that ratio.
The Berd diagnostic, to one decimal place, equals 3.3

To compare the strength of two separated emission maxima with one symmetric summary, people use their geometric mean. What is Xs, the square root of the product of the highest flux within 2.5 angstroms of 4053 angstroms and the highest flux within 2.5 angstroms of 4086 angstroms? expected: 11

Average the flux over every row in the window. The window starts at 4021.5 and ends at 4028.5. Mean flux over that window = 10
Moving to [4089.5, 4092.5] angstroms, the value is 10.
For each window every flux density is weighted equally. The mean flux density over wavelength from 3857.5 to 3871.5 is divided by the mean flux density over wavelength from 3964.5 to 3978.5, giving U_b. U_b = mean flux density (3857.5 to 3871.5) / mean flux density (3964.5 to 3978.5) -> 1.3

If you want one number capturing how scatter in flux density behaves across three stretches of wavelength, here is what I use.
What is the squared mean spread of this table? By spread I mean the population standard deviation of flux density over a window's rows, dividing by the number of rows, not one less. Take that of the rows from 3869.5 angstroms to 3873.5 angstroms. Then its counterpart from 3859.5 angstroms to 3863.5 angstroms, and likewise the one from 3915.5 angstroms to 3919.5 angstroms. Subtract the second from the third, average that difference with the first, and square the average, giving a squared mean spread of 0.06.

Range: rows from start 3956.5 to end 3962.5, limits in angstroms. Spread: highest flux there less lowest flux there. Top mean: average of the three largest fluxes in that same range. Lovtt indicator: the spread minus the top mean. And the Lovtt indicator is -2.5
